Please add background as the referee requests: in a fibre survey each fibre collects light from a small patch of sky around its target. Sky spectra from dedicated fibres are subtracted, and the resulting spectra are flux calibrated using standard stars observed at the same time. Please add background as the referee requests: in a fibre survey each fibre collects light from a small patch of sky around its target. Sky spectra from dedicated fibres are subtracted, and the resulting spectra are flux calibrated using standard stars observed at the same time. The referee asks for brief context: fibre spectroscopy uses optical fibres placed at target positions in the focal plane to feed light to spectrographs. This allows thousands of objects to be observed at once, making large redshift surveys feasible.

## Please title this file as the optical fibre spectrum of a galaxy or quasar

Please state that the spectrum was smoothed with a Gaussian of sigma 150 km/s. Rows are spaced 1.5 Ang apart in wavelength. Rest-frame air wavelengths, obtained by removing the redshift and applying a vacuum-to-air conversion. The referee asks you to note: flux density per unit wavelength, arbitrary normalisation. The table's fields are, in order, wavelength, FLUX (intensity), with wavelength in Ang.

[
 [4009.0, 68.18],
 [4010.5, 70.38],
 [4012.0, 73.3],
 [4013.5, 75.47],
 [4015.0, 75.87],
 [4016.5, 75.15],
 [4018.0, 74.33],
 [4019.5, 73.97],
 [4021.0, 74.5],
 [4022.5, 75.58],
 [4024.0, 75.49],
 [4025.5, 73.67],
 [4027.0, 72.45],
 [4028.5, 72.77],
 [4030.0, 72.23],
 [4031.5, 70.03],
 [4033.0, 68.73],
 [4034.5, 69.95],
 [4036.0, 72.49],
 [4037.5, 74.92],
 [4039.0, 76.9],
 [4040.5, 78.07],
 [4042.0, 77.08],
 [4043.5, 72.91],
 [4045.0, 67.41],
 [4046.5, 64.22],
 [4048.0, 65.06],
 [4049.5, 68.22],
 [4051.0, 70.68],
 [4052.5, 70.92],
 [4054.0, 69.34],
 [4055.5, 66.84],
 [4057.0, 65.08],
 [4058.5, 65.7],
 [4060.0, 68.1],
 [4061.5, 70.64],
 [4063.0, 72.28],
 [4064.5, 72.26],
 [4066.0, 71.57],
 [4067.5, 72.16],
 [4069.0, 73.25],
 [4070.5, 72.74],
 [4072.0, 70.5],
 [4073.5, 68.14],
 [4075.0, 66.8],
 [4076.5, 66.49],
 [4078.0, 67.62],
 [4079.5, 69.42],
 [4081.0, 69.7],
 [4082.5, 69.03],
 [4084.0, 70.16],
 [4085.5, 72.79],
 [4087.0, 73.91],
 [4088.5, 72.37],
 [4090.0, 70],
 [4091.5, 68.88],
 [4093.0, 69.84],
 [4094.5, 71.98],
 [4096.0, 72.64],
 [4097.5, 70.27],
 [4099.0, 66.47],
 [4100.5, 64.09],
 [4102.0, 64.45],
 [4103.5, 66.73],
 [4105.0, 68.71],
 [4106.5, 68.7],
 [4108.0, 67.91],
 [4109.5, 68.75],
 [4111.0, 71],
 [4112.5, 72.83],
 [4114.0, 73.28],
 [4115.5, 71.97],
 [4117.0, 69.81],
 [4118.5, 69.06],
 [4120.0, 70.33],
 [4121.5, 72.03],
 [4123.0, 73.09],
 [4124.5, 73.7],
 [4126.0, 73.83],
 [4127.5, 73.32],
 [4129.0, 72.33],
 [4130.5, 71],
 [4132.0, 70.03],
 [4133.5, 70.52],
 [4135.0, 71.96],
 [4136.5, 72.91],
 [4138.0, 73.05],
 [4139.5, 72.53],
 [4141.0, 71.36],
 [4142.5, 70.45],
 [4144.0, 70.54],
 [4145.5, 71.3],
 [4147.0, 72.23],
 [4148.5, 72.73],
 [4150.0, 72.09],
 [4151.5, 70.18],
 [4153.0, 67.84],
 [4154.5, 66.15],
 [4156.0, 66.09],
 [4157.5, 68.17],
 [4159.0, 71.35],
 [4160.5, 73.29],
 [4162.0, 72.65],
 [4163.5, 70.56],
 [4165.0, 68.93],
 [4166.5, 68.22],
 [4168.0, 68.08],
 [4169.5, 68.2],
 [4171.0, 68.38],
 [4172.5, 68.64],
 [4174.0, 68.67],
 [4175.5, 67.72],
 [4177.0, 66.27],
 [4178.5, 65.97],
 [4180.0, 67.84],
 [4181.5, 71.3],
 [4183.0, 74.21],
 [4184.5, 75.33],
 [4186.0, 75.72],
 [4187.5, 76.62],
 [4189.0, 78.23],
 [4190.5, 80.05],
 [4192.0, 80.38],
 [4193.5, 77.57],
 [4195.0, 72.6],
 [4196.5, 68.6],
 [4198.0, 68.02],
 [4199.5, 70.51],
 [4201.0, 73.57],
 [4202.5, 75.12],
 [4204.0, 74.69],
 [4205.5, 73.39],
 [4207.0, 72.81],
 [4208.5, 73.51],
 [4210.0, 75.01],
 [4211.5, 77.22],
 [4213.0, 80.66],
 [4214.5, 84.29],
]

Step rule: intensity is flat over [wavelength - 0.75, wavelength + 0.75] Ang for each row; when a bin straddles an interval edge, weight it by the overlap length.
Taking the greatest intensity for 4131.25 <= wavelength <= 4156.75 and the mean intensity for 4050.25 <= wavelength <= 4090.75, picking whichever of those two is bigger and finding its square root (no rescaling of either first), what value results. 8.55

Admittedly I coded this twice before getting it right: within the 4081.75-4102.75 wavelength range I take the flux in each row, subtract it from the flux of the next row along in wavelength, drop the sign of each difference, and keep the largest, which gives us 3.8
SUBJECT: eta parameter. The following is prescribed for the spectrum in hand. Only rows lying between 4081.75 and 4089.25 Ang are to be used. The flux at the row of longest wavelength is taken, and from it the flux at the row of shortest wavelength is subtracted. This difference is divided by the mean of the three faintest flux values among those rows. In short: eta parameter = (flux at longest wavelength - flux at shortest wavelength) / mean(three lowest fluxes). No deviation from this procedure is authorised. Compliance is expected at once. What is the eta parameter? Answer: 0.05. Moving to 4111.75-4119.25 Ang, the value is -0.05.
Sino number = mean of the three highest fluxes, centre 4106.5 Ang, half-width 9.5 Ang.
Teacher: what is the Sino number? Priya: 72.7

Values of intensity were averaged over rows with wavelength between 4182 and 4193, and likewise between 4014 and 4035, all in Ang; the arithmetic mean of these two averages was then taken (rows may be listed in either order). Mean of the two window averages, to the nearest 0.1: 75.2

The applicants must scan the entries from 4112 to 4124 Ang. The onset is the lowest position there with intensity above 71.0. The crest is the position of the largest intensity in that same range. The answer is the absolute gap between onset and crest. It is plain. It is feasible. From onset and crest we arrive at 1.5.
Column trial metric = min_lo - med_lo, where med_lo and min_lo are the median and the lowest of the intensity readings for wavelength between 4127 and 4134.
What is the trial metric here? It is -1.0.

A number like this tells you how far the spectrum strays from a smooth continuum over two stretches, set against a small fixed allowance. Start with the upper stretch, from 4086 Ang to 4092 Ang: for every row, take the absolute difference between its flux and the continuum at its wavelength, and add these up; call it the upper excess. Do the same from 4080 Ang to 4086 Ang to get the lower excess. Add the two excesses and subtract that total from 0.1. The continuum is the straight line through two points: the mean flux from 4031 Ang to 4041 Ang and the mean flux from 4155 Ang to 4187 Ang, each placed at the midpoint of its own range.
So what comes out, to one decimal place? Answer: -14.9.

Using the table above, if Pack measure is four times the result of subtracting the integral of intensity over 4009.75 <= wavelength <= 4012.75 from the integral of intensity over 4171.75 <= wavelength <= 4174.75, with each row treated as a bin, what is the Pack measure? -38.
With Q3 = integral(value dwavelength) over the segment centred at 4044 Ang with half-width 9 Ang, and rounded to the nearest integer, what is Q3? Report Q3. 1288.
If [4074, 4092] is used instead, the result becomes 1256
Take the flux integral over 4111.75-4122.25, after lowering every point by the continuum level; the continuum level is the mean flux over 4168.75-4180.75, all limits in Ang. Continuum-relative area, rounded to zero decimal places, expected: 38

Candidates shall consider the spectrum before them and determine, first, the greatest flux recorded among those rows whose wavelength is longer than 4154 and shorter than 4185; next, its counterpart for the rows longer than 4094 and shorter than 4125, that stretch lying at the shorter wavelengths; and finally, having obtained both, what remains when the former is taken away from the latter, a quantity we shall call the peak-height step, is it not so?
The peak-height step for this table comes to -2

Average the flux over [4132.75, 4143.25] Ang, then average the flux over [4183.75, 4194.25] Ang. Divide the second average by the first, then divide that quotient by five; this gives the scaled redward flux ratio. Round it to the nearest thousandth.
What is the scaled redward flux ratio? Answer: 0.216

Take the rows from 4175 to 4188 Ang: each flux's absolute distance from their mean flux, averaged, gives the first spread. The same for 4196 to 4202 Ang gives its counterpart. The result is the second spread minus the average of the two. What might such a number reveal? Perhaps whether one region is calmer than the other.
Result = -1.0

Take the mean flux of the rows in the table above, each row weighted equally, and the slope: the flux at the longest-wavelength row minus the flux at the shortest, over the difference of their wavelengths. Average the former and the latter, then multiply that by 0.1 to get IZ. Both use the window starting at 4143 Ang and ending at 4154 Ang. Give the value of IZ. 3.53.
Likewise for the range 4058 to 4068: 3.56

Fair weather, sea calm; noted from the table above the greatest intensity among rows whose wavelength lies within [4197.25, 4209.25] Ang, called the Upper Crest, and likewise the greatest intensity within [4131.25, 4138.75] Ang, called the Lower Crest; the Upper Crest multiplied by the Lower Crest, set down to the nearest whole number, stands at 5488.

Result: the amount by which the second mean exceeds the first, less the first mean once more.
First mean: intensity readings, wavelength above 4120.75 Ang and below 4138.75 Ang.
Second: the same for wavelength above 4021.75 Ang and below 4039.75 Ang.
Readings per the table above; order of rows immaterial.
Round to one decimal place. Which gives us -71.7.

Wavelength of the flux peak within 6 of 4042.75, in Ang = 4040.5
